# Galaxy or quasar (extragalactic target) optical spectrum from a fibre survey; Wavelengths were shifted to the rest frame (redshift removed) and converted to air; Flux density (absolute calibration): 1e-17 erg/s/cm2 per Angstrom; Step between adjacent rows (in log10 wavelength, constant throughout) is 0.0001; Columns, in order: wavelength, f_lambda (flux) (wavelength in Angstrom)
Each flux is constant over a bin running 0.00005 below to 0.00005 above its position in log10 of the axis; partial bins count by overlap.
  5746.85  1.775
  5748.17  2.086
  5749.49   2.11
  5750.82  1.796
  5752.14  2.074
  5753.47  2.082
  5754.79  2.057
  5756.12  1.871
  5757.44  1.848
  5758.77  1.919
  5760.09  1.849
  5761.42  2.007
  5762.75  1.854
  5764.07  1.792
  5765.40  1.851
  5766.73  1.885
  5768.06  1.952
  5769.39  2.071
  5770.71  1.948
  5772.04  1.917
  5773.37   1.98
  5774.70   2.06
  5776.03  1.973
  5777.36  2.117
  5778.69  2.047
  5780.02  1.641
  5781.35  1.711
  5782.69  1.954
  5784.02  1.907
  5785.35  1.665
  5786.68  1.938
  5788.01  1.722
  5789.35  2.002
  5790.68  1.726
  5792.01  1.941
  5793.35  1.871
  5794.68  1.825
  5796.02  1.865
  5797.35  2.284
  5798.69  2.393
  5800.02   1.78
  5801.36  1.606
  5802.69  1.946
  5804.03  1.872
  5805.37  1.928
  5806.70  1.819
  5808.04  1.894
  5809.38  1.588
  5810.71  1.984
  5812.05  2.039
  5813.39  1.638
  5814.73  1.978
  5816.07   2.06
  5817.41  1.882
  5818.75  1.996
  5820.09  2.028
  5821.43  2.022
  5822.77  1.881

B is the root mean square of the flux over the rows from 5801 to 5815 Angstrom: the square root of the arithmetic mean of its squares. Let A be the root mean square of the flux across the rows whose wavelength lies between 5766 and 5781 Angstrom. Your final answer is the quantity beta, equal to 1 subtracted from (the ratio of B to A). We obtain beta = -0.06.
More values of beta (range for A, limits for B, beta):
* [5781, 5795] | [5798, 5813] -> 0.03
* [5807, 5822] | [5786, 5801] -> 0.01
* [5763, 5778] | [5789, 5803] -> -0.01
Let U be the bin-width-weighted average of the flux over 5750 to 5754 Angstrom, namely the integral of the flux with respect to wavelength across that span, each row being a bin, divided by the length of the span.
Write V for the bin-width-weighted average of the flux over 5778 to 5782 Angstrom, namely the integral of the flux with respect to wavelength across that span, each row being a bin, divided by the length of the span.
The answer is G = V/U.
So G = 0.91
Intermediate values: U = 1.98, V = 1.80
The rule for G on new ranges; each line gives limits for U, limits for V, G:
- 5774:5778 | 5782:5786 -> 0.90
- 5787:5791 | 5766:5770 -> 1.07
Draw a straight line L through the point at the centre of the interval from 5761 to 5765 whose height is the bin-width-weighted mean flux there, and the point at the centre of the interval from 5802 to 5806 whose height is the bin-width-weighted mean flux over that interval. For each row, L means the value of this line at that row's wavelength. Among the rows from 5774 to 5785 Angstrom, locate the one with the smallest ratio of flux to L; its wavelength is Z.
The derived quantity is 5780.02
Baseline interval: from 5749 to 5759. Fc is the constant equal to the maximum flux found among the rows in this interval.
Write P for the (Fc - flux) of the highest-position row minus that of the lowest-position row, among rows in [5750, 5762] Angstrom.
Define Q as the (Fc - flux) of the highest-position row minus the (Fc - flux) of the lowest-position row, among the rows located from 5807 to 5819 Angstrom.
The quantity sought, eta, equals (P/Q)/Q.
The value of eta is -20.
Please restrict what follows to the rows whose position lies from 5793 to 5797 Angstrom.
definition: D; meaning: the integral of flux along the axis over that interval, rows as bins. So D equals 7.55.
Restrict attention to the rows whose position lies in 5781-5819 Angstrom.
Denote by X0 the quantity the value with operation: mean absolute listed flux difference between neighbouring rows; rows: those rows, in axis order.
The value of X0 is 0.207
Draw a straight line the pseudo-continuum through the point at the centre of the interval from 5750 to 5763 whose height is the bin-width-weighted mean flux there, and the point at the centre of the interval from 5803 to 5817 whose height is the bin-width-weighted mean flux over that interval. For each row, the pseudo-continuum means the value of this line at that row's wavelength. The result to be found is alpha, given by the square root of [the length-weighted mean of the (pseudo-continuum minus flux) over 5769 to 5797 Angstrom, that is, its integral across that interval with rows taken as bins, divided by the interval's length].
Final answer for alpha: 0.09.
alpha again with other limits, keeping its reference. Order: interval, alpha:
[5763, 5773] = 0.11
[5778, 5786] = 0.30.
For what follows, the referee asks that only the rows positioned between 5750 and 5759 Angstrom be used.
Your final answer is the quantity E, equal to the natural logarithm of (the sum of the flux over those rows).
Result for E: 2.61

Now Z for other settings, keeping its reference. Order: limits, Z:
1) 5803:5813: 5809.38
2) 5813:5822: 5813.39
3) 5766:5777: 5766.73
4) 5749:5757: 5750.82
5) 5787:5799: 5788.01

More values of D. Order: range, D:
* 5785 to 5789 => 7.20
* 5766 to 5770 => 7.85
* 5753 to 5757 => 7.98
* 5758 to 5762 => 7.68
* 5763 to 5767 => 7.36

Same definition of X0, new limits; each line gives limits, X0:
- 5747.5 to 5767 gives 0.105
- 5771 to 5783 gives 0.145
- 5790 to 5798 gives 0.158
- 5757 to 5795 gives 0.135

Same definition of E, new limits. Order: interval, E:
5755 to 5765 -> 2.58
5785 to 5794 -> 2.55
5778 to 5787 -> 2.55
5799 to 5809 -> 2.55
